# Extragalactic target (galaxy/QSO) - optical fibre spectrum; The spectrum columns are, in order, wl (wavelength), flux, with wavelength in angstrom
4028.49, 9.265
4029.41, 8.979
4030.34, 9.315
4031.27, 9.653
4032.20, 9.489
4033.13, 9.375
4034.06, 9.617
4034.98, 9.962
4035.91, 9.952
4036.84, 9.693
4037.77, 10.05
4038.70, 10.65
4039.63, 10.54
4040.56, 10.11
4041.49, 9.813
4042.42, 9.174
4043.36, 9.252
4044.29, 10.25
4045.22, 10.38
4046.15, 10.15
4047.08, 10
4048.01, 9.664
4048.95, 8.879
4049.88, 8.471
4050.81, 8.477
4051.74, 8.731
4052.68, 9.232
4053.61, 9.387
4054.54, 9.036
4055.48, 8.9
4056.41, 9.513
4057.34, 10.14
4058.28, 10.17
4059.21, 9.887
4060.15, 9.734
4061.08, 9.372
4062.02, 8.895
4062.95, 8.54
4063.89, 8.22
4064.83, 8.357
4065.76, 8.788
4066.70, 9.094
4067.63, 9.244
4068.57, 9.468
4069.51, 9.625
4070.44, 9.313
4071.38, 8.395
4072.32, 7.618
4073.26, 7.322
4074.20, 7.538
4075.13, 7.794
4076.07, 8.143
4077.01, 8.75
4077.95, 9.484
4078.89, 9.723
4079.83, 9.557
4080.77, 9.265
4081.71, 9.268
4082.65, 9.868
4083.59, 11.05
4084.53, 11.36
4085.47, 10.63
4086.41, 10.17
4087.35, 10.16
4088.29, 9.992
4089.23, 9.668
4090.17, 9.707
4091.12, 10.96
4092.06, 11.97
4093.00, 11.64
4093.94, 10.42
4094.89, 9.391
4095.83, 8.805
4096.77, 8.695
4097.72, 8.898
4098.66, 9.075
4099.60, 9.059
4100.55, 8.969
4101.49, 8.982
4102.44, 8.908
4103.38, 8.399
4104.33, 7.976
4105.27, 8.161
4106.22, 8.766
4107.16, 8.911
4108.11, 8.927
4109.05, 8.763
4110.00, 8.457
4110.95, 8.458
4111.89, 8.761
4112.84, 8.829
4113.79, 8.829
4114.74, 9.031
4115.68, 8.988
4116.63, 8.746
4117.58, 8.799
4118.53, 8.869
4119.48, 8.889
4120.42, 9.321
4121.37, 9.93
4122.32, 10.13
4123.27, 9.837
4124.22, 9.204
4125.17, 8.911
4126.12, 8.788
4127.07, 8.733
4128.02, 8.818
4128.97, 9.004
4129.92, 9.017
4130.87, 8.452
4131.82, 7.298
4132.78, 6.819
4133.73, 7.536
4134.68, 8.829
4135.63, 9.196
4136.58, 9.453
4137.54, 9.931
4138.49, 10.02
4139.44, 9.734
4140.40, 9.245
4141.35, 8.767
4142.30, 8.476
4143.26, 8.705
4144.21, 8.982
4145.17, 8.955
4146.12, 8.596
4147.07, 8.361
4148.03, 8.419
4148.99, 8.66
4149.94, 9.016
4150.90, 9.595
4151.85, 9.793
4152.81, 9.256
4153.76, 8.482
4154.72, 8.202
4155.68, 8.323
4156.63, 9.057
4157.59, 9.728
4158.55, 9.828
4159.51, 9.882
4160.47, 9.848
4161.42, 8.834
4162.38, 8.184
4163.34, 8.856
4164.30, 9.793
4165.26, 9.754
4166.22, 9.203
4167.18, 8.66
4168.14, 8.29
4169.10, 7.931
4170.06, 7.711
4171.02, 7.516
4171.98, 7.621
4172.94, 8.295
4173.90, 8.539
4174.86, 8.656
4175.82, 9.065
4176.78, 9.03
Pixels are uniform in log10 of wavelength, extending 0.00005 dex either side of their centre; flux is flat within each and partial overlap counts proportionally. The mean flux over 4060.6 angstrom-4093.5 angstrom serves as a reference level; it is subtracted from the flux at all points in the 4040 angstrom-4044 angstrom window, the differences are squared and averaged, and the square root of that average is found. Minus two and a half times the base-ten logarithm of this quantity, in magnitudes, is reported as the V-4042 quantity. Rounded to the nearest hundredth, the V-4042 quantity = 0.91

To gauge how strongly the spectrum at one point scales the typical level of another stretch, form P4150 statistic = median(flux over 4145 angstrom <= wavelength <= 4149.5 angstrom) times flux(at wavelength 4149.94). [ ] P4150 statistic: 78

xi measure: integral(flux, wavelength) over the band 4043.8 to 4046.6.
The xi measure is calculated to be 28.7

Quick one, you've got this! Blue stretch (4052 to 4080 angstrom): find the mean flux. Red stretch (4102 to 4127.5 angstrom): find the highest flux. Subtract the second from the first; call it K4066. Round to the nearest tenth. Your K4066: -1.2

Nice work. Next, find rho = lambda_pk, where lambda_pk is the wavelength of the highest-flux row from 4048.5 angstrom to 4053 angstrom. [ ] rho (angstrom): 4052.68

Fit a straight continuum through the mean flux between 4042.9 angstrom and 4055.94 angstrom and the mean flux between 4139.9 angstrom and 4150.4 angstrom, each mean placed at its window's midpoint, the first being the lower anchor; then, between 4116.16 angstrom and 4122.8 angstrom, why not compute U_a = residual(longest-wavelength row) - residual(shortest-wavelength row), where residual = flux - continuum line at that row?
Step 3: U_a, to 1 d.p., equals 1.4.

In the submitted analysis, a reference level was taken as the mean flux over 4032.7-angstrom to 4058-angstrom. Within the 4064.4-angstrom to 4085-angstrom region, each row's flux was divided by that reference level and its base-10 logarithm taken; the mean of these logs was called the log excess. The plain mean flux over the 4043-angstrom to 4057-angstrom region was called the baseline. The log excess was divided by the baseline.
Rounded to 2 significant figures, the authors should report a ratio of -0.0031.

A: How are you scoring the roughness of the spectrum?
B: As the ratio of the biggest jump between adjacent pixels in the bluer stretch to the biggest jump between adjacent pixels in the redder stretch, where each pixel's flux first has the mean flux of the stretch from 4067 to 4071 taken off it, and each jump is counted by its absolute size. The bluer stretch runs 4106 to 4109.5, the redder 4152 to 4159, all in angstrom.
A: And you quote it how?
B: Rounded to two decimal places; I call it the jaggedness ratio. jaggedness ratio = 0.21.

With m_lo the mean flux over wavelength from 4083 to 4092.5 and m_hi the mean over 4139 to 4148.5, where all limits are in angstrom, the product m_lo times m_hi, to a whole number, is 93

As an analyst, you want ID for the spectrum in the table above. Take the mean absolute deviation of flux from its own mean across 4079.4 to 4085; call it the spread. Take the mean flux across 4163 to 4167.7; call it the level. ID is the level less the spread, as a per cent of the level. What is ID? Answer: 92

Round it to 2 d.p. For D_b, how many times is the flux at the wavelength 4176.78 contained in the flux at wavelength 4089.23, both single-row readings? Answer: 1.07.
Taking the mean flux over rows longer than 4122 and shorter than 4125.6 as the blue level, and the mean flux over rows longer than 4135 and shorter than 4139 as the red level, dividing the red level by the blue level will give 1.01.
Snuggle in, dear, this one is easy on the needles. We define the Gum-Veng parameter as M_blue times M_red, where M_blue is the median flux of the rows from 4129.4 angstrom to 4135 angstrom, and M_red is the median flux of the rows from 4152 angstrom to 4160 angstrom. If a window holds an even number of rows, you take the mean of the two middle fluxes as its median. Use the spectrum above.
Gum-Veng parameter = 73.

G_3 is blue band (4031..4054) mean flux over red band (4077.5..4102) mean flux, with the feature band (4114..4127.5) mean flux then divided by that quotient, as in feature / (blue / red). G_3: 9.4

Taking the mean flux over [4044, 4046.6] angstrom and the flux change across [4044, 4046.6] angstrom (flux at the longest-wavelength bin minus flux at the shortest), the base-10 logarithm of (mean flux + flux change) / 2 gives 0.71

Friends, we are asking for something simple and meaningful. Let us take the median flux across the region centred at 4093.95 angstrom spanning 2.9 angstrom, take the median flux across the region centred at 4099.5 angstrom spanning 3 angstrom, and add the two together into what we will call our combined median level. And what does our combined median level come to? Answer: 19.5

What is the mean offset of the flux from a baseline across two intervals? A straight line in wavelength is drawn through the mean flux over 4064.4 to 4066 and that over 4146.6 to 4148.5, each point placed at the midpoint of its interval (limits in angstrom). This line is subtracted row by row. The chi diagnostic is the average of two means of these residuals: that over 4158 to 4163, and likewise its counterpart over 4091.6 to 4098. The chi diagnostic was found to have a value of 1.2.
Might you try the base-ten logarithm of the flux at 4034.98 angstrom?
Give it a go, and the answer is 1.00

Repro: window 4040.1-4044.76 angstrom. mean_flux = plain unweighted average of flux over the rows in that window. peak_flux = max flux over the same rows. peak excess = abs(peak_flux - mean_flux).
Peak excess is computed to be 0.5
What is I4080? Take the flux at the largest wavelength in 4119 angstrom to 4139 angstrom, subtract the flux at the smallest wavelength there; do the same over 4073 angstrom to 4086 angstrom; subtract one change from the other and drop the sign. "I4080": 2.2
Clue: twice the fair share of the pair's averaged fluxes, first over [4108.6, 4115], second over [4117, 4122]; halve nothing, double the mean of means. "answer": 17.9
